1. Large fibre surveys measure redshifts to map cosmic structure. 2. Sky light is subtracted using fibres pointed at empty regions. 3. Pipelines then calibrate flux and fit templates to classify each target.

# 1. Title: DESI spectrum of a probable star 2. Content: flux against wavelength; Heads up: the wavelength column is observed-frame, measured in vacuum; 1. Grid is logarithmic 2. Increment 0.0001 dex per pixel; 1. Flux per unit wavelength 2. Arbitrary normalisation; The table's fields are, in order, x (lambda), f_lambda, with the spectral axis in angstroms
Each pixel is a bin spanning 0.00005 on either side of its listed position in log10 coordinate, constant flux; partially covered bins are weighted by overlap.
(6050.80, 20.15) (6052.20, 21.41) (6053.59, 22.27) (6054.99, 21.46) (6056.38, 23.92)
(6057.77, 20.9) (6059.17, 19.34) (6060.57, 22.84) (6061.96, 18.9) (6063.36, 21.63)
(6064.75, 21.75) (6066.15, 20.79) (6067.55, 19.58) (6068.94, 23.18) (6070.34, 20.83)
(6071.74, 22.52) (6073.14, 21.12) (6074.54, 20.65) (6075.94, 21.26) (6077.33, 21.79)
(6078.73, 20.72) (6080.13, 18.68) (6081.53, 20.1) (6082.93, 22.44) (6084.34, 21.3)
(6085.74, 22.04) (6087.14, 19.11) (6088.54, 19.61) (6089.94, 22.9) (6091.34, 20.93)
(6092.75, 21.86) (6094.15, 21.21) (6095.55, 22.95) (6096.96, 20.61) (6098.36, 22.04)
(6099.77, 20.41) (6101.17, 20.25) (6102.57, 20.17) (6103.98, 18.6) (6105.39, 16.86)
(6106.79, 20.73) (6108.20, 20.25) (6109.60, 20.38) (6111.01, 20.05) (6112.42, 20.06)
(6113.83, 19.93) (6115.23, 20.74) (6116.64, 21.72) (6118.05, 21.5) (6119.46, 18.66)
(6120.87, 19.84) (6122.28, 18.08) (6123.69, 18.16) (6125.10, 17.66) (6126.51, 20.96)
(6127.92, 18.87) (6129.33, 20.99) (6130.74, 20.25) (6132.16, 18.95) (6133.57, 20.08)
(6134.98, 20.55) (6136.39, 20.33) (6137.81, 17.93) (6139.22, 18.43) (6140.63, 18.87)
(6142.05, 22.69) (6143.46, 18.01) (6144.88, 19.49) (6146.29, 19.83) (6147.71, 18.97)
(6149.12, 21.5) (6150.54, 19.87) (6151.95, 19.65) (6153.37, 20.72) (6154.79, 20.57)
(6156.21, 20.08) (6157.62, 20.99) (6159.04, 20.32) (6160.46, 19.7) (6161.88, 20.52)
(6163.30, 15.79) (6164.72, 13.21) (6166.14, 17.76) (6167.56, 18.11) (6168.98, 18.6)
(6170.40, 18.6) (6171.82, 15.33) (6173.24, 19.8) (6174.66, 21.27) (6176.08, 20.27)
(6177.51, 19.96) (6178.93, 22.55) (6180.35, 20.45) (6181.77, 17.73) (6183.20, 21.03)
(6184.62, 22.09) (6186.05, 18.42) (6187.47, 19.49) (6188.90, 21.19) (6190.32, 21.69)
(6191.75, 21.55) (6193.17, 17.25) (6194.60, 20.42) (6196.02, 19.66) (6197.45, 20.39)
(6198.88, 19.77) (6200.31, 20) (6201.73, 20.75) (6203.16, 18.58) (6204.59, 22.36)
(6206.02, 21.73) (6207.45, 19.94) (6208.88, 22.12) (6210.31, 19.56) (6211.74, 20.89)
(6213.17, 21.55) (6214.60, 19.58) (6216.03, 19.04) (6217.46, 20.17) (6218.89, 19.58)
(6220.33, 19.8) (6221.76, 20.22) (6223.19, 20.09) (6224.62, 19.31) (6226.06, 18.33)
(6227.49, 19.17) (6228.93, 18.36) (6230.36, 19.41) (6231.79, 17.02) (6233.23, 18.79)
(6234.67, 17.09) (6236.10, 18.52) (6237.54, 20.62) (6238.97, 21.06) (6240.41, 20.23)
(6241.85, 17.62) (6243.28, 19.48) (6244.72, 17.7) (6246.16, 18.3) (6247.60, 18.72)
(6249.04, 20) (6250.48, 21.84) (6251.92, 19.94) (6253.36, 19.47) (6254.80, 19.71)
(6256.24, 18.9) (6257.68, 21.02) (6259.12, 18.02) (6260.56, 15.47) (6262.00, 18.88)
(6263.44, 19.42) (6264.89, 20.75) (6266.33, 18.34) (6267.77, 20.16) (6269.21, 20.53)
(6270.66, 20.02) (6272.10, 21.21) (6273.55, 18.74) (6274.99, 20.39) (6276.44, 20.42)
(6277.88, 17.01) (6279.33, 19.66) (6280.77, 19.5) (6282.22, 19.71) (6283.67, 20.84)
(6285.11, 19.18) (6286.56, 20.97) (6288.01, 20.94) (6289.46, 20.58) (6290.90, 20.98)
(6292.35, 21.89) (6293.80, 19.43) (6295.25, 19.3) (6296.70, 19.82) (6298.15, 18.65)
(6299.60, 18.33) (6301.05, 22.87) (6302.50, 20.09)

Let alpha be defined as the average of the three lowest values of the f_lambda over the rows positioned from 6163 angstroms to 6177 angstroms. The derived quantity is 14.8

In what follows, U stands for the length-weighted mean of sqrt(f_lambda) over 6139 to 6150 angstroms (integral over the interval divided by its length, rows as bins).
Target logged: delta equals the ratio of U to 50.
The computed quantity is 0.0889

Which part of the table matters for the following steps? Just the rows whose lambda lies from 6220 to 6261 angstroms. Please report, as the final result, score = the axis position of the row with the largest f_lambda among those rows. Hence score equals 6250.48 angstroms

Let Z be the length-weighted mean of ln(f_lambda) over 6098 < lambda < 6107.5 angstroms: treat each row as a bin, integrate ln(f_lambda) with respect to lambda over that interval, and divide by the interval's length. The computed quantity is 2.98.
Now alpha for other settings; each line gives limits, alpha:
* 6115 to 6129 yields 18.0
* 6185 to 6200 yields 18.4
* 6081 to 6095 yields 19.6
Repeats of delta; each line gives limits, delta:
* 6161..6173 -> 0.0832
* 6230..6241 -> 0.0873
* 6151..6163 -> 0.0898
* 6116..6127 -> 0.0883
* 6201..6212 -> 0.0910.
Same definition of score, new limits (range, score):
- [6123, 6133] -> 6129.33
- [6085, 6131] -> 6095.55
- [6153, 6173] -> 6157.62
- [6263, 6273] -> 6272.10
